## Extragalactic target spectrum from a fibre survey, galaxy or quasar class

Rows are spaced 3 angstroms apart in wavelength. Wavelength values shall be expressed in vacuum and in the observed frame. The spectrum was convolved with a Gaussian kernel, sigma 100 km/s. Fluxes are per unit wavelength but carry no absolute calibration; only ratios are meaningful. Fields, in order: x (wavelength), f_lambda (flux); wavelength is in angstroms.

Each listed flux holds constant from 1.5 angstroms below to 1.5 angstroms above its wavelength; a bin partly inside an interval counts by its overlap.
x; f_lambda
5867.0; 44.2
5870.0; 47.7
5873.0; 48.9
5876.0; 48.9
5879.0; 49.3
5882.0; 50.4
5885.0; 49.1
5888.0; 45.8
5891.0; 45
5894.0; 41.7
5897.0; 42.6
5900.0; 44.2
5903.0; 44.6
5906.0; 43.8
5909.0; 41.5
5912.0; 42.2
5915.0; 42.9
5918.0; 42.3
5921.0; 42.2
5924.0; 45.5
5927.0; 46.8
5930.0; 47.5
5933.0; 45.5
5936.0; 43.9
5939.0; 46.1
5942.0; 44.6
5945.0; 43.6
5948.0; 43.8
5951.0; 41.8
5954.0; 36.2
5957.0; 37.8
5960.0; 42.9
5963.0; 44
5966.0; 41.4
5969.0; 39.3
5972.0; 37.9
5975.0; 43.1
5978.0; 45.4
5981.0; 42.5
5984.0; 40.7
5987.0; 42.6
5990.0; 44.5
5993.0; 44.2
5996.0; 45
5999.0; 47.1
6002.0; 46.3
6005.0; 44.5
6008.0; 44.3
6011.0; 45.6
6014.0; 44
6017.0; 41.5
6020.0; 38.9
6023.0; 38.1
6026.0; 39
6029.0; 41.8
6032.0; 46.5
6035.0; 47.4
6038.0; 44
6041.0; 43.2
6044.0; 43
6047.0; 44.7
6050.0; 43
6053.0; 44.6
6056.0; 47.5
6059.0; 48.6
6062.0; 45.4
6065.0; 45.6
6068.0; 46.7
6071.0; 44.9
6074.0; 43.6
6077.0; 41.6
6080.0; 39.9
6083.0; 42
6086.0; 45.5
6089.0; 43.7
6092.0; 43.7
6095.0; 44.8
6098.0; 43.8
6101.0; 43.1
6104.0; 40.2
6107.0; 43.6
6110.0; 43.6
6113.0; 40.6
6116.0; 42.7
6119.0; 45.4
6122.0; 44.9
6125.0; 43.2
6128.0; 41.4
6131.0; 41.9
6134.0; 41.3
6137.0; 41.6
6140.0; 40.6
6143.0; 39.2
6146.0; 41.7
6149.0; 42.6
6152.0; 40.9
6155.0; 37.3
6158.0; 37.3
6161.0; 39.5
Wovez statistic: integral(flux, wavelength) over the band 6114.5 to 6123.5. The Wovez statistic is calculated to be 399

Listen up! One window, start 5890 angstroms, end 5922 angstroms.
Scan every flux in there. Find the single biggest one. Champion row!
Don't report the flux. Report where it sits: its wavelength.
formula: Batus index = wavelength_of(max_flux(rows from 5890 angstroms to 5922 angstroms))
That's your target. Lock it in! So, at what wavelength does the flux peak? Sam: 5891.0 angstroms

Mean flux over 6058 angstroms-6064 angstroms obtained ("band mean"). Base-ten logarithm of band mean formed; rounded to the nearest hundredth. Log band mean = 1.67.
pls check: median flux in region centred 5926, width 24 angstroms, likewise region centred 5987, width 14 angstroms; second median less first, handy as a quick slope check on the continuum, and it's -2.1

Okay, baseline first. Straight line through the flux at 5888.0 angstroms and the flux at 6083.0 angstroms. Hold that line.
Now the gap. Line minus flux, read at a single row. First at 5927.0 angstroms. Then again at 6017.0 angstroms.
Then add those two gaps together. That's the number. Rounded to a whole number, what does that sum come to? 0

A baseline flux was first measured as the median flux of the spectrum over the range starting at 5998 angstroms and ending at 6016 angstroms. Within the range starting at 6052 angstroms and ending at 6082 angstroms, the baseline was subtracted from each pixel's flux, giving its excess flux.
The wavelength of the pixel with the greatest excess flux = 6059.0 angstroms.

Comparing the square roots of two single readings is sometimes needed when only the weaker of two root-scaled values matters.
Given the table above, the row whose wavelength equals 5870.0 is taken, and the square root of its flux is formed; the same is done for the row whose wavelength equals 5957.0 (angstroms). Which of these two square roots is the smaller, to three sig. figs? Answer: 6.15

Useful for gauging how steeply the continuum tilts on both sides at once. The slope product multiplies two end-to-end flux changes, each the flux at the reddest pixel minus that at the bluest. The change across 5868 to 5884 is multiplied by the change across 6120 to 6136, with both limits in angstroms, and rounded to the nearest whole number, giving -10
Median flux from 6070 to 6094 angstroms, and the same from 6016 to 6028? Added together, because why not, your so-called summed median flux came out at 83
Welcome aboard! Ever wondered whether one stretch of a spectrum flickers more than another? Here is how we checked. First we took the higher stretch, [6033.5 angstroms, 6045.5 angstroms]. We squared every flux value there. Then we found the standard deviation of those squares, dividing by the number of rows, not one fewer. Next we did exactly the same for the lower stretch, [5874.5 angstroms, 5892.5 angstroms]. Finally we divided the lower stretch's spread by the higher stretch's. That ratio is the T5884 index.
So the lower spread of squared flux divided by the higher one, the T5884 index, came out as 1.17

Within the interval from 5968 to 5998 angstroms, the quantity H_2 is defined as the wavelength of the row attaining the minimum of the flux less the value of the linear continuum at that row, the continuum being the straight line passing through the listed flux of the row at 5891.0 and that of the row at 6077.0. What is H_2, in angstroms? 5972.0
